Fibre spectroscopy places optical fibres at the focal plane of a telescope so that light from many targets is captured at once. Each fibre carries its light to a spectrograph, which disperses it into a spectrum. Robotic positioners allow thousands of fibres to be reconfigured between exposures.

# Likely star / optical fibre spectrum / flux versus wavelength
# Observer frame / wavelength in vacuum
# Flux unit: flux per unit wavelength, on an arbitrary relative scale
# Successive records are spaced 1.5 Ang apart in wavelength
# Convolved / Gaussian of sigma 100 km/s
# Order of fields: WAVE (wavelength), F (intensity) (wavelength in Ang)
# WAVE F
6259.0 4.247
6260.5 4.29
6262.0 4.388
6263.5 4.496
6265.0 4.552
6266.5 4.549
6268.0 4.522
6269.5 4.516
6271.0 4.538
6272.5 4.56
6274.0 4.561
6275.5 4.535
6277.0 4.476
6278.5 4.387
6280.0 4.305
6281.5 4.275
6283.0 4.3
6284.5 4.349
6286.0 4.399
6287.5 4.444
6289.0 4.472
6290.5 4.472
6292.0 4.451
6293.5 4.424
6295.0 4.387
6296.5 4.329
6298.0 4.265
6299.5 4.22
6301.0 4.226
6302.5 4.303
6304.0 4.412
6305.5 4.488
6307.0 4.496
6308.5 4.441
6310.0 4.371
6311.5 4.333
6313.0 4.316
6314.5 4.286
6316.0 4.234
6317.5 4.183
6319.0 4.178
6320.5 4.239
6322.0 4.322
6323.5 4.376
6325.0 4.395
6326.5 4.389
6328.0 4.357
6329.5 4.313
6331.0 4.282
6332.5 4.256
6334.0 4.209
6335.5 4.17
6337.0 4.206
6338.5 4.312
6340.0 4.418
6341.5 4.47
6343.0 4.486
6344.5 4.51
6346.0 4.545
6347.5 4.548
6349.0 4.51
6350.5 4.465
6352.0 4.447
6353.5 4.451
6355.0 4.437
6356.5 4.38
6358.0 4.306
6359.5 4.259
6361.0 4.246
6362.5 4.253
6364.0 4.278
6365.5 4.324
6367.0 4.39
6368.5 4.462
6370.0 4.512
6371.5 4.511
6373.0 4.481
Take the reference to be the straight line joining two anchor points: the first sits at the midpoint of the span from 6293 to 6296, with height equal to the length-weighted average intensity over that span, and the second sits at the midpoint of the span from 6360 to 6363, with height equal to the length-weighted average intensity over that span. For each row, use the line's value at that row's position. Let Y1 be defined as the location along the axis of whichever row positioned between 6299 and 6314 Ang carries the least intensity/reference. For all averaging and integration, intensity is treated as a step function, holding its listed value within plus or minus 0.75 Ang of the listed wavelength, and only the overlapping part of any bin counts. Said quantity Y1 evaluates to 6299.5 Ang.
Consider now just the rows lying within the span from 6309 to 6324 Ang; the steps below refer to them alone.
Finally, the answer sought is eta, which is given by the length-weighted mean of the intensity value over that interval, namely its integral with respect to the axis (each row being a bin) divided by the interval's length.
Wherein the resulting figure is 4.28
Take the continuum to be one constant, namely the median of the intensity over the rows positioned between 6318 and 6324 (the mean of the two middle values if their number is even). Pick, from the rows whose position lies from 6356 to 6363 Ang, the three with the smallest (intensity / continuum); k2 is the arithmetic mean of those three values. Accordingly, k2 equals 0.99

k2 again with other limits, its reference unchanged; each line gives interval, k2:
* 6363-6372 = 1.01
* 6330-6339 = 0.98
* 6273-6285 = 1.00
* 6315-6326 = 0.98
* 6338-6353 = 1.03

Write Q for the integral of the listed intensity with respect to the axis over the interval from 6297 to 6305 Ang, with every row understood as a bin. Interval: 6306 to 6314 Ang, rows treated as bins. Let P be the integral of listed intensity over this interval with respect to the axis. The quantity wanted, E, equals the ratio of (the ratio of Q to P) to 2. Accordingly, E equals 0.489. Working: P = 35.1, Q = 34.34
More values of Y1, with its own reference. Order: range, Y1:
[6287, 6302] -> 6299.5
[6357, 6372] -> 6361.0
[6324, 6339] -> 6335.5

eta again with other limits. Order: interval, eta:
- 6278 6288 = 4.35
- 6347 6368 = 4.38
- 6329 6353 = 4.39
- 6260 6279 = 4.49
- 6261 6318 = 4.40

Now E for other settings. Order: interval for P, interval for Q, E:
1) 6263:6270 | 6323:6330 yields 0.482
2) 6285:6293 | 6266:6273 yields 0.447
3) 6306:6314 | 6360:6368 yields 0.490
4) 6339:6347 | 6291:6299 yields 0.487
